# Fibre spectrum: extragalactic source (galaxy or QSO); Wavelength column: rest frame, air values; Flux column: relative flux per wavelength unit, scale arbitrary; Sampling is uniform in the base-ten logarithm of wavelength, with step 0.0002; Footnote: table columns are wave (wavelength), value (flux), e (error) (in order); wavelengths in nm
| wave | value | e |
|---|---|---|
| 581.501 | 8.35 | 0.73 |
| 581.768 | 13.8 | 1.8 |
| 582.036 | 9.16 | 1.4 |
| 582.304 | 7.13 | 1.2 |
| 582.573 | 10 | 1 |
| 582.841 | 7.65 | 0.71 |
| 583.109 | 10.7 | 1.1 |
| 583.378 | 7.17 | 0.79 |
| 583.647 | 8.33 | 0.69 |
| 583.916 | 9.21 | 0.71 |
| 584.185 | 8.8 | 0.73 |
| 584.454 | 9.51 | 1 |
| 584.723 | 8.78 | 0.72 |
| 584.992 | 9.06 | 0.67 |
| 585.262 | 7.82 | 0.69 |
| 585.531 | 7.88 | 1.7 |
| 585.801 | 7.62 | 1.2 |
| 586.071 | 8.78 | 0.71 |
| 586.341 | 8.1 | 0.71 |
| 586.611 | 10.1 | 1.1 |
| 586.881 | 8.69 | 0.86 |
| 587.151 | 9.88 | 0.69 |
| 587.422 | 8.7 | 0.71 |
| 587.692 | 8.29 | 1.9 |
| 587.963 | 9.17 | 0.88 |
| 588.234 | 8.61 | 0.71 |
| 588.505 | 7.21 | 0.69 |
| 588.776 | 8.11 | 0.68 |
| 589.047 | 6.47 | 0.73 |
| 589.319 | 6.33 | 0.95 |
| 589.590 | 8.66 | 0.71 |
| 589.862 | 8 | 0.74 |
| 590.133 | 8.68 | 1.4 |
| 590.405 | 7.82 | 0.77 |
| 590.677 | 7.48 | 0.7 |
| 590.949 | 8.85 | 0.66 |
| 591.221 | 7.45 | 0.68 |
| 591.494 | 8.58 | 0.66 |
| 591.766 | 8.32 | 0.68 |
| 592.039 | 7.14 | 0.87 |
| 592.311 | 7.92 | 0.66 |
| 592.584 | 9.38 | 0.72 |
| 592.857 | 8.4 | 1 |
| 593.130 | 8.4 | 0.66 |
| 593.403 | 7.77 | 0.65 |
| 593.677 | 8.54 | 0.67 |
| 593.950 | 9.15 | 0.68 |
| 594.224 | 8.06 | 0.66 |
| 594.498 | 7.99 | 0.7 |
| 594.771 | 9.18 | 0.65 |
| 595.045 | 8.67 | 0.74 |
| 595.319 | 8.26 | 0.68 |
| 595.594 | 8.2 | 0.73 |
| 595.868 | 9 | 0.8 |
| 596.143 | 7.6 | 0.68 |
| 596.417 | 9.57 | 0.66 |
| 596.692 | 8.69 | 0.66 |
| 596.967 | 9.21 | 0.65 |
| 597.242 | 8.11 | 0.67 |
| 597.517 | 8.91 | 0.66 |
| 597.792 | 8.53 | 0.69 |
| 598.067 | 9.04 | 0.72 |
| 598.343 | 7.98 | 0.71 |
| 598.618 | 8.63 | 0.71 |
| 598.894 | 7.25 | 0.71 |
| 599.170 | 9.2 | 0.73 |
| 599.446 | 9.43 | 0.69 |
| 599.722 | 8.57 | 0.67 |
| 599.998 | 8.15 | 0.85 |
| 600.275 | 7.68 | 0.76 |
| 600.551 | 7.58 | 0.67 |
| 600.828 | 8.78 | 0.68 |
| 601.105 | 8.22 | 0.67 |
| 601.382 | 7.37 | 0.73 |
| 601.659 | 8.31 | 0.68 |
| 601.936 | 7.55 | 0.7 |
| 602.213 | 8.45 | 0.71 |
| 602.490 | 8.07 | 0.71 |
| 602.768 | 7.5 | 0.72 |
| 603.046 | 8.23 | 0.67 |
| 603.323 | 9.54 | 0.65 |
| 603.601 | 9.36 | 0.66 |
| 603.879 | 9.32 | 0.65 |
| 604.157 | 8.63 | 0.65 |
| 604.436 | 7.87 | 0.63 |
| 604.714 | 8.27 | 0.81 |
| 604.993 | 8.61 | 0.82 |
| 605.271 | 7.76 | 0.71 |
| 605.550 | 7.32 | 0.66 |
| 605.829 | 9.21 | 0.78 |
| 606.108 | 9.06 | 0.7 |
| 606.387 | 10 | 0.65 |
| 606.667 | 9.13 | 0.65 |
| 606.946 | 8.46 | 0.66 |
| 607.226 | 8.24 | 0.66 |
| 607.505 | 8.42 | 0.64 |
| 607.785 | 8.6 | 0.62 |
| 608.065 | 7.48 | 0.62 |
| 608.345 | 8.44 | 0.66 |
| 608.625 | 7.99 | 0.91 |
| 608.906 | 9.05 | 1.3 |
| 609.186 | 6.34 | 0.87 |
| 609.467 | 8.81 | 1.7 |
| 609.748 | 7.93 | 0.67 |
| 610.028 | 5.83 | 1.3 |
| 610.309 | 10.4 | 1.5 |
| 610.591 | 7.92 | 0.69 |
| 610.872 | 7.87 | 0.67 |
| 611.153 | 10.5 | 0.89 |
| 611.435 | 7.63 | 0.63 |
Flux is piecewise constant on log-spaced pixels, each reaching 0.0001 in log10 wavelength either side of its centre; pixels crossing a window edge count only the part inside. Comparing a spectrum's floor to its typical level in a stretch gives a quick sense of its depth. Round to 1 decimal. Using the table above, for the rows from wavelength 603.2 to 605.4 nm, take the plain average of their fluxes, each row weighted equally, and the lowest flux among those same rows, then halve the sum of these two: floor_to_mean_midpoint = 8.2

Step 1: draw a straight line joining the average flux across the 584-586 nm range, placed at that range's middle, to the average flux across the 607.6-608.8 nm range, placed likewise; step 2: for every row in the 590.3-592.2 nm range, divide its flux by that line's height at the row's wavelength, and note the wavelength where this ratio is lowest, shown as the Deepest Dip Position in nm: 592.039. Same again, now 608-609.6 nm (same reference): 609.186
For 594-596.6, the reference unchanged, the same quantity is 596.143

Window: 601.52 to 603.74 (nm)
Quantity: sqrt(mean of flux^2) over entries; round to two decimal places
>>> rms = 8.41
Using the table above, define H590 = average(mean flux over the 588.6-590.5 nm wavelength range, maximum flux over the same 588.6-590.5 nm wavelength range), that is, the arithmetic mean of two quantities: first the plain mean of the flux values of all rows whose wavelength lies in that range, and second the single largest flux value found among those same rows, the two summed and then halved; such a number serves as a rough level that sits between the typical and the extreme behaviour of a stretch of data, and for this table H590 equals 8.2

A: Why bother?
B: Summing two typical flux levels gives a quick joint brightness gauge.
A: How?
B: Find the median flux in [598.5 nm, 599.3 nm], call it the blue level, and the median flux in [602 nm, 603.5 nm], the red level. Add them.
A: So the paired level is 16.9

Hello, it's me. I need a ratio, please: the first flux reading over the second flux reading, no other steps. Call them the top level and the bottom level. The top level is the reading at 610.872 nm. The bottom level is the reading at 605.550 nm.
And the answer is 1.08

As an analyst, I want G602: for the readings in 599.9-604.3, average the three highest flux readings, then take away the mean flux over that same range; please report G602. 1.11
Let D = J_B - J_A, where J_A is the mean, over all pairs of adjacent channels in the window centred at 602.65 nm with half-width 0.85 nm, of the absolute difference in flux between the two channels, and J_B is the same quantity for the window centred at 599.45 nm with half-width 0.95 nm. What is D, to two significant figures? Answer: 0.11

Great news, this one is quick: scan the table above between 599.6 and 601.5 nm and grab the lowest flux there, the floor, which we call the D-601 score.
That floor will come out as 7.37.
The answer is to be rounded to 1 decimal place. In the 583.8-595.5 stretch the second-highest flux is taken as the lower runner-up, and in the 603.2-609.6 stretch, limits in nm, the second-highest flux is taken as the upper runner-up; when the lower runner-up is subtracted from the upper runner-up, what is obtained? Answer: -0.3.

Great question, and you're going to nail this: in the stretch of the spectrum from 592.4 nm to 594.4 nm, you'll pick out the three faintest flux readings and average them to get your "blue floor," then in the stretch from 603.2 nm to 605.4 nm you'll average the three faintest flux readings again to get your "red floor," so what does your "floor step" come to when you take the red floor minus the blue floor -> -0.1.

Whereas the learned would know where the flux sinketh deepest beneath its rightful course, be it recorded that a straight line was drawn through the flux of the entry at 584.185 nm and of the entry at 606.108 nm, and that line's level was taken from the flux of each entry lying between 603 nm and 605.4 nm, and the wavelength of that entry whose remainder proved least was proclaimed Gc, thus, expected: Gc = 605.271 nm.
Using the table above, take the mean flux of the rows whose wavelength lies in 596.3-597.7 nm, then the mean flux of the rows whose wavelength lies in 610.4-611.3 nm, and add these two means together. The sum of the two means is 17.7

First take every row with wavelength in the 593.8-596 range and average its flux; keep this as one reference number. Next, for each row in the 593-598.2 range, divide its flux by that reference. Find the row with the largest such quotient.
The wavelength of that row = 596.417 nm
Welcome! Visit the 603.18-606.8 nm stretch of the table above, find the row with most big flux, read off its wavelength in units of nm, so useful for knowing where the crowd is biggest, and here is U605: 606.387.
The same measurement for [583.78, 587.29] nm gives 586.611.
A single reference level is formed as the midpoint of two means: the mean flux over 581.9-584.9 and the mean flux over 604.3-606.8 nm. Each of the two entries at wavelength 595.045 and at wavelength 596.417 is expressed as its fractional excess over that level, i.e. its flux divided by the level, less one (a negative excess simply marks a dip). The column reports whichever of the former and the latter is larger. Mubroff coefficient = 0.10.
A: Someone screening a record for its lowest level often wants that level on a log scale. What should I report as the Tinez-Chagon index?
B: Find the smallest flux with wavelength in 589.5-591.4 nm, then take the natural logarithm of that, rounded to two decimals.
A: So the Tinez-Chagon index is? 2.01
